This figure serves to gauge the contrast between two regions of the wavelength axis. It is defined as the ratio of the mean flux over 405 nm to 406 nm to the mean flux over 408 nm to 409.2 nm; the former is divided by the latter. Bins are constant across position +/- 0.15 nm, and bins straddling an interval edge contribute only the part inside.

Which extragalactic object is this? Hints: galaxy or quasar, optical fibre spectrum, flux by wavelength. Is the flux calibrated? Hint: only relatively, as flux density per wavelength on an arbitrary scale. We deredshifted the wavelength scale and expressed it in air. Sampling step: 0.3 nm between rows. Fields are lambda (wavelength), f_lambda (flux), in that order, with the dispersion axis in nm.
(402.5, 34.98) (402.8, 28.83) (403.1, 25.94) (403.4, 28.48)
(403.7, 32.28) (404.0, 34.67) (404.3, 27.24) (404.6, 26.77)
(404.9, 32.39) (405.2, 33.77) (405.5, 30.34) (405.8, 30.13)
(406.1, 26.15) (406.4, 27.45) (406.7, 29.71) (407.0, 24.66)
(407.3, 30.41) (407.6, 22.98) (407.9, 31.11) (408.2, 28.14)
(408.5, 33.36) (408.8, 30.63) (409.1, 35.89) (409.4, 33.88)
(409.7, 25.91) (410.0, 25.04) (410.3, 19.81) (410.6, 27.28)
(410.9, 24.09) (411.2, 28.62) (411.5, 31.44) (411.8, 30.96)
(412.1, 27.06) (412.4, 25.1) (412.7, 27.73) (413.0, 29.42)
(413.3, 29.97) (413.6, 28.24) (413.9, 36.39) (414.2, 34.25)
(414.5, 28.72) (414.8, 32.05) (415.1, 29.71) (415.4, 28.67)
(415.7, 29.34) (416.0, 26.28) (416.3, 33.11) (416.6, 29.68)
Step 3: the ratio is 0.98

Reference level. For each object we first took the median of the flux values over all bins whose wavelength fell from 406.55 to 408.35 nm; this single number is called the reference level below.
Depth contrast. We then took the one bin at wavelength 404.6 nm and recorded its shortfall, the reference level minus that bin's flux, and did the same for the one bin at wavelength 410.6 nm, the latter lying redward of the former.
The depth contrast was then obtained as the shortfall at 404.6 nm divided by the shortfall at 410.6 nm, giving 1.3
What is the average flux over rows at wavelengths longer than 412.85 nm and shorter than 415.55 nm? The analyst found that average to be 30.8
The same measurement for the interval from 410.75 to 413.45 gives 28.3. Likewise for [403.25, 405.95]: 30.7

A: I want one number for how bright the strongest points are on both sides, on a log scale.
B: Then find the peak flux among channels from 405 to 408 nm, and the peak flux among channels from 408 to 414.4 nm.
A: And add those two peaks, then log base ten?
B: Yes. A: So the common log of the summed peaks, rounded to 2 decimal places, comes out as 1.85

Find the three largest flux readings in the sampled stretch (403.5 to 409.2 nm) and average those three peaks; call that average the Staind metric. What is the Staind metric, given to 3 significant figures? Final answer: 34.8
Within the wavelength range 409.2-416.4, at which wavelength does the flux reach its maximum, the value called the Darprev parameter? 413.9 nm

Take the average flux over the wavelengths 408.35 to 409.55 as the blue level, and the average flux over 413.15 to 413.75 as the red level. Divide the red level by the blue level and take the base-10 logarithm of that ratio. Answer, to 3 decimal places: -0.060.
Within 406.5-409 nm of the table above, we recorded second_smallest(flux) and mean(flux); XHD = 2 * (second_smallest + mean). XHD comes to 107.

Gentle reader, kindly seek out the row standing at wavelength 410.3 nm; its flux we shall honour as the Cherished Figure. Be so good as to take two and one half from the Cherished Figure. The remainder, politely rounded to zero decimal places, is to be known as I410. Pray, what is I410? 17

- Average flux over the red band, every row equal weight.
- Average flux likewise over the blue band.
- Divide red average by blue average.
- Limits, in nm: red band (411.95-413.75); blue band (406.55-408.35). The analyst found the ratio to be 1.00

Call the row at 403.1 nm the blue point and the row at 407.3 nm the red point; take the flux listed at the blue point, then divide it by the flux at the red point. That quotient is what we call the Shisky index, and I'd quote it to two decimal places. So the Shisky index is 0.85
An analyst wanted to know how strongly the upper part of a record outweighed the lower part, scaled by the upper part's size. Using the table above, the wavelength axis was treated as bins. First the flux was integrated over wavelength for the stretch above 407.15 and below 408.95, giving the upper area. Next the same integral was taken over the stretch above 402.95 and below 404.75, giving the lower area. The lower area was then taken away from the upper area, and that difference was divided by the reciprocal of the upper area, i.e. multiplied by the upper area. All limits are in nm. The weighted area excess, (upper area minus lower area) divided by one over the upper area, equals 20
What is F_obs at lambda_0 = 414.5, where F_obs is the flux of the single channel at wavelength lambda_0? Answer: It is 28.72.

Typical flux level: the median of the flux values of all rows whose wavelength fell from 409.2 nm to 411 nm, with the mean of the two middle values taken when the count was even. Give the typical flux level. 25.5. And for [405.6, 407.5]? 28.6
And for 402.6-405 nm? 28.7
